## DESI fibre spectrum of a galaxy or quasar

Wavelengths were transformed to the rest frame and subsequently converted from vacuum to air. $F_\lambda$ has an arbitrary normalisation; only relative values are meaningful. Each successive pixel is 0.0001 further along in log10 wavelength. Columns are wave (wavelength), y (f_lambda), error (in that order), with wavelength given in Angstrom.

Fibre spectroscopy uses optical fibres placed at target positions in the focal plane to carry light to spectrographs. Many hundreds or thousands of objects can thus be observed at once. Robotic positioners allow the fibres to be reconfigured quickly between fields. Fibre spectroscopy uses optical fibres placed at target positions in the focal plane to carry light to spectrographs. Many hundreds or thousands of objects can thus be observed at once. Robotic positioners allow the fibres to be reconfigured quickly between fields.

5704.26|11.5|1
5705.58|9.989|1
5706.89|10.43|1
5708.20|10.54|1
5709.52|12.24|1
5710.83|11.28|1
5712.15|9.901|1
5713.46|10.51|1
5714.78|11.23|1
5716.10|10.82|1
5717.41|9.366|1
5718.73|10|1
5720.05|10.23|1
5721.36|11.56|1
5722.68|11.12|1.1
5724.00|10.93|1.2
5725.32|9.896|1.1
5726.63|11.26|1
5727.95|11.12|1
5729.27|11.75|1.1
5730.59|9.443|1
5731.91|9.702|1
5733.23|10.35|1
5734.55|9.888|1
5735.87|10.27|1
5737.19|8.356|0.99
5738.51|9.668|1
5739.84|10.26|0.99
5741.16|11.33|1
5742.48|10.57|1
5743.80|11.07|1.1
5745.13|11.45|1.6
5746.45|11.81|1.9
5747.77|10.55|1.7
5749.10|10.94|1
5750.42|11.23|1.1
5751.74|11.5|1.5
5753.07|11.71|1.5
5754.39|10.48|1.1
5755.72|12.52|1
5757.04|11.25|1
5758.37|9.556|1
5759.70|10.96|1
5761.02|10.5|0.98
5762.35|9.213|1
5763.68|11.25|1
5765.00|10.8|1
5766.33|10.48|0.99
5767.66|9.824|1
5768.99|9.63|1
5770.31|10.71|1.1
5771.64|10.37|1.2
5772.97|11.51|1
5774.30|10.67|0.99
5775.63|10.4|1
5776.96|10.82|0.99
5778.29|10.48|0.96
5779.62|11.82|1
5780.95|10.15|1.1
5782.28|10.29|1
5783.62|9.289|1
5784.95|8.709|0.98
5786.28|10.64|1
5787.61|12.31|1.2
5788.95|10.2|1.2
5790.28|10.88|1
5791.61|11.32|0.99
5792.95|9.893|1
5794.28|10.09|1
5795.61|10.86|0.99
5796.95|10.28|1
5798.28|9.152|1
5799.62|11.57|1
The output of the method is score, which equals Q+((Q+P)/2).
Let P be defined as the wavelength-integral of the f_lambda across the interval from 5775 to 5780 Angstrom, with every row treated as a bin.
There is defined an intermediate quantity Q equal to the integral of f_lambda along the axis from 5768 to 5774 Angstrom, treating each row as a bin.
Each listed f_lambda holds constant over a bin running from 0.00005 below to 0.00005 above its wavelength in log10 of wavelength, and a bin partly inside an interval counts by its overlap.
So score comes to 122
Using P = 54.2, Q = 63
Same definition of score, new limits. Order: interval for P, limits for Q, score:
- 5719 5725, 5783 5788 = 109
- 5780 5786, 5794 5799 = 105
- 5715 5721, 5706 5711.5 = 122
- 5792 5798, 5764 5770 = 123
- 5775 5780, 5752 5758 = 130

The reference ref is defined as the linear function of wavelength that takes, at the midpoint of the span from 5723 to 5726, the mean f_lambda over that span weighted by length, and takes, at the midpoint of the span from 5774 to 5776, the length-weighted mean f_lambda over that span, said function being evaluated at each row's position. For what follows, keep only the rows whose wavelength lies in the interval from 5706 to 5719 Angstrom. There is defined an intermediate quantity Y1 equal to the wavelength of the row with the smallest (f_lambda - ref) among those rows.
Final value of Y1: 5717.41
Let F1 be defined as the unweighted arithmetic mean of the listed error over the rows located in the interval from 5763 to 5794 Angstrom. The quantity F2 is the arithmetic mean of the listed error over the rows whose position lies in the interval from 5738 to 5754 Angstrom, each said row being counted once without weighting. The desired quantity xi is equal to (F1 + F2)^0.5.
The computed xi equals 1.52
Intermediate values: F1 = 1.03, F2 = 1.28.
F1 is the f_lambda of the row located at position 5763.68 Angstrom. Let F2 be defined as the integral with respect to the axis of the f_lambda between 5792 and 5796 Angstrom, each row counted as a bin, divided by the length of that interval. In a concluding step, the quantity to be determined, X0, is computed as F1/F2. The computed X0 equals 1.09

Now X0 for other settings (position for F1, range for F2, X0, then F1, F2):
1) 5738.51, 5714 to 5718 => 0.92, 9.668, 10.5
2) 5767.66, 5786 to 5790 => 0.89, 9.824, 11.1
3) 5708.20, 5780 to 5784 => 1.05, 10.54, 10.1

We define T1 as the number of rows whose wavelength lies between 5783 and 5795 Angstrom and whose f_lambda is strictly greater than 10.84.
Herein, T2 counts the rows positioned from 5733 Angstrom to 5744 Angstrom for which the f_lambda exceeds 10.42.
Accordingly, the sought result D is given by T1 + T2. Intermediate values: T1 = 3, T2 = 3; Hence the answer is 6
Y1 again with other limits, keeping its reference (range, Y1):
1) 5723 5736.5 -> 5730.59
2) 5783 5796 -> 5784.95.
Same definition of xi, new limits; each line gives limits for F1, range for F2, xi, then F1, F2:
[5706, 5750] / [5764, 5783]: 1.45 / 1.08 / 1.02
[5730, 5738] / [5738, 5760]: 1.48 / 1.00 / 1.21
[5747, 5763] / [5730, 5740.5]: 1.47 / 1.16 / 1.00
